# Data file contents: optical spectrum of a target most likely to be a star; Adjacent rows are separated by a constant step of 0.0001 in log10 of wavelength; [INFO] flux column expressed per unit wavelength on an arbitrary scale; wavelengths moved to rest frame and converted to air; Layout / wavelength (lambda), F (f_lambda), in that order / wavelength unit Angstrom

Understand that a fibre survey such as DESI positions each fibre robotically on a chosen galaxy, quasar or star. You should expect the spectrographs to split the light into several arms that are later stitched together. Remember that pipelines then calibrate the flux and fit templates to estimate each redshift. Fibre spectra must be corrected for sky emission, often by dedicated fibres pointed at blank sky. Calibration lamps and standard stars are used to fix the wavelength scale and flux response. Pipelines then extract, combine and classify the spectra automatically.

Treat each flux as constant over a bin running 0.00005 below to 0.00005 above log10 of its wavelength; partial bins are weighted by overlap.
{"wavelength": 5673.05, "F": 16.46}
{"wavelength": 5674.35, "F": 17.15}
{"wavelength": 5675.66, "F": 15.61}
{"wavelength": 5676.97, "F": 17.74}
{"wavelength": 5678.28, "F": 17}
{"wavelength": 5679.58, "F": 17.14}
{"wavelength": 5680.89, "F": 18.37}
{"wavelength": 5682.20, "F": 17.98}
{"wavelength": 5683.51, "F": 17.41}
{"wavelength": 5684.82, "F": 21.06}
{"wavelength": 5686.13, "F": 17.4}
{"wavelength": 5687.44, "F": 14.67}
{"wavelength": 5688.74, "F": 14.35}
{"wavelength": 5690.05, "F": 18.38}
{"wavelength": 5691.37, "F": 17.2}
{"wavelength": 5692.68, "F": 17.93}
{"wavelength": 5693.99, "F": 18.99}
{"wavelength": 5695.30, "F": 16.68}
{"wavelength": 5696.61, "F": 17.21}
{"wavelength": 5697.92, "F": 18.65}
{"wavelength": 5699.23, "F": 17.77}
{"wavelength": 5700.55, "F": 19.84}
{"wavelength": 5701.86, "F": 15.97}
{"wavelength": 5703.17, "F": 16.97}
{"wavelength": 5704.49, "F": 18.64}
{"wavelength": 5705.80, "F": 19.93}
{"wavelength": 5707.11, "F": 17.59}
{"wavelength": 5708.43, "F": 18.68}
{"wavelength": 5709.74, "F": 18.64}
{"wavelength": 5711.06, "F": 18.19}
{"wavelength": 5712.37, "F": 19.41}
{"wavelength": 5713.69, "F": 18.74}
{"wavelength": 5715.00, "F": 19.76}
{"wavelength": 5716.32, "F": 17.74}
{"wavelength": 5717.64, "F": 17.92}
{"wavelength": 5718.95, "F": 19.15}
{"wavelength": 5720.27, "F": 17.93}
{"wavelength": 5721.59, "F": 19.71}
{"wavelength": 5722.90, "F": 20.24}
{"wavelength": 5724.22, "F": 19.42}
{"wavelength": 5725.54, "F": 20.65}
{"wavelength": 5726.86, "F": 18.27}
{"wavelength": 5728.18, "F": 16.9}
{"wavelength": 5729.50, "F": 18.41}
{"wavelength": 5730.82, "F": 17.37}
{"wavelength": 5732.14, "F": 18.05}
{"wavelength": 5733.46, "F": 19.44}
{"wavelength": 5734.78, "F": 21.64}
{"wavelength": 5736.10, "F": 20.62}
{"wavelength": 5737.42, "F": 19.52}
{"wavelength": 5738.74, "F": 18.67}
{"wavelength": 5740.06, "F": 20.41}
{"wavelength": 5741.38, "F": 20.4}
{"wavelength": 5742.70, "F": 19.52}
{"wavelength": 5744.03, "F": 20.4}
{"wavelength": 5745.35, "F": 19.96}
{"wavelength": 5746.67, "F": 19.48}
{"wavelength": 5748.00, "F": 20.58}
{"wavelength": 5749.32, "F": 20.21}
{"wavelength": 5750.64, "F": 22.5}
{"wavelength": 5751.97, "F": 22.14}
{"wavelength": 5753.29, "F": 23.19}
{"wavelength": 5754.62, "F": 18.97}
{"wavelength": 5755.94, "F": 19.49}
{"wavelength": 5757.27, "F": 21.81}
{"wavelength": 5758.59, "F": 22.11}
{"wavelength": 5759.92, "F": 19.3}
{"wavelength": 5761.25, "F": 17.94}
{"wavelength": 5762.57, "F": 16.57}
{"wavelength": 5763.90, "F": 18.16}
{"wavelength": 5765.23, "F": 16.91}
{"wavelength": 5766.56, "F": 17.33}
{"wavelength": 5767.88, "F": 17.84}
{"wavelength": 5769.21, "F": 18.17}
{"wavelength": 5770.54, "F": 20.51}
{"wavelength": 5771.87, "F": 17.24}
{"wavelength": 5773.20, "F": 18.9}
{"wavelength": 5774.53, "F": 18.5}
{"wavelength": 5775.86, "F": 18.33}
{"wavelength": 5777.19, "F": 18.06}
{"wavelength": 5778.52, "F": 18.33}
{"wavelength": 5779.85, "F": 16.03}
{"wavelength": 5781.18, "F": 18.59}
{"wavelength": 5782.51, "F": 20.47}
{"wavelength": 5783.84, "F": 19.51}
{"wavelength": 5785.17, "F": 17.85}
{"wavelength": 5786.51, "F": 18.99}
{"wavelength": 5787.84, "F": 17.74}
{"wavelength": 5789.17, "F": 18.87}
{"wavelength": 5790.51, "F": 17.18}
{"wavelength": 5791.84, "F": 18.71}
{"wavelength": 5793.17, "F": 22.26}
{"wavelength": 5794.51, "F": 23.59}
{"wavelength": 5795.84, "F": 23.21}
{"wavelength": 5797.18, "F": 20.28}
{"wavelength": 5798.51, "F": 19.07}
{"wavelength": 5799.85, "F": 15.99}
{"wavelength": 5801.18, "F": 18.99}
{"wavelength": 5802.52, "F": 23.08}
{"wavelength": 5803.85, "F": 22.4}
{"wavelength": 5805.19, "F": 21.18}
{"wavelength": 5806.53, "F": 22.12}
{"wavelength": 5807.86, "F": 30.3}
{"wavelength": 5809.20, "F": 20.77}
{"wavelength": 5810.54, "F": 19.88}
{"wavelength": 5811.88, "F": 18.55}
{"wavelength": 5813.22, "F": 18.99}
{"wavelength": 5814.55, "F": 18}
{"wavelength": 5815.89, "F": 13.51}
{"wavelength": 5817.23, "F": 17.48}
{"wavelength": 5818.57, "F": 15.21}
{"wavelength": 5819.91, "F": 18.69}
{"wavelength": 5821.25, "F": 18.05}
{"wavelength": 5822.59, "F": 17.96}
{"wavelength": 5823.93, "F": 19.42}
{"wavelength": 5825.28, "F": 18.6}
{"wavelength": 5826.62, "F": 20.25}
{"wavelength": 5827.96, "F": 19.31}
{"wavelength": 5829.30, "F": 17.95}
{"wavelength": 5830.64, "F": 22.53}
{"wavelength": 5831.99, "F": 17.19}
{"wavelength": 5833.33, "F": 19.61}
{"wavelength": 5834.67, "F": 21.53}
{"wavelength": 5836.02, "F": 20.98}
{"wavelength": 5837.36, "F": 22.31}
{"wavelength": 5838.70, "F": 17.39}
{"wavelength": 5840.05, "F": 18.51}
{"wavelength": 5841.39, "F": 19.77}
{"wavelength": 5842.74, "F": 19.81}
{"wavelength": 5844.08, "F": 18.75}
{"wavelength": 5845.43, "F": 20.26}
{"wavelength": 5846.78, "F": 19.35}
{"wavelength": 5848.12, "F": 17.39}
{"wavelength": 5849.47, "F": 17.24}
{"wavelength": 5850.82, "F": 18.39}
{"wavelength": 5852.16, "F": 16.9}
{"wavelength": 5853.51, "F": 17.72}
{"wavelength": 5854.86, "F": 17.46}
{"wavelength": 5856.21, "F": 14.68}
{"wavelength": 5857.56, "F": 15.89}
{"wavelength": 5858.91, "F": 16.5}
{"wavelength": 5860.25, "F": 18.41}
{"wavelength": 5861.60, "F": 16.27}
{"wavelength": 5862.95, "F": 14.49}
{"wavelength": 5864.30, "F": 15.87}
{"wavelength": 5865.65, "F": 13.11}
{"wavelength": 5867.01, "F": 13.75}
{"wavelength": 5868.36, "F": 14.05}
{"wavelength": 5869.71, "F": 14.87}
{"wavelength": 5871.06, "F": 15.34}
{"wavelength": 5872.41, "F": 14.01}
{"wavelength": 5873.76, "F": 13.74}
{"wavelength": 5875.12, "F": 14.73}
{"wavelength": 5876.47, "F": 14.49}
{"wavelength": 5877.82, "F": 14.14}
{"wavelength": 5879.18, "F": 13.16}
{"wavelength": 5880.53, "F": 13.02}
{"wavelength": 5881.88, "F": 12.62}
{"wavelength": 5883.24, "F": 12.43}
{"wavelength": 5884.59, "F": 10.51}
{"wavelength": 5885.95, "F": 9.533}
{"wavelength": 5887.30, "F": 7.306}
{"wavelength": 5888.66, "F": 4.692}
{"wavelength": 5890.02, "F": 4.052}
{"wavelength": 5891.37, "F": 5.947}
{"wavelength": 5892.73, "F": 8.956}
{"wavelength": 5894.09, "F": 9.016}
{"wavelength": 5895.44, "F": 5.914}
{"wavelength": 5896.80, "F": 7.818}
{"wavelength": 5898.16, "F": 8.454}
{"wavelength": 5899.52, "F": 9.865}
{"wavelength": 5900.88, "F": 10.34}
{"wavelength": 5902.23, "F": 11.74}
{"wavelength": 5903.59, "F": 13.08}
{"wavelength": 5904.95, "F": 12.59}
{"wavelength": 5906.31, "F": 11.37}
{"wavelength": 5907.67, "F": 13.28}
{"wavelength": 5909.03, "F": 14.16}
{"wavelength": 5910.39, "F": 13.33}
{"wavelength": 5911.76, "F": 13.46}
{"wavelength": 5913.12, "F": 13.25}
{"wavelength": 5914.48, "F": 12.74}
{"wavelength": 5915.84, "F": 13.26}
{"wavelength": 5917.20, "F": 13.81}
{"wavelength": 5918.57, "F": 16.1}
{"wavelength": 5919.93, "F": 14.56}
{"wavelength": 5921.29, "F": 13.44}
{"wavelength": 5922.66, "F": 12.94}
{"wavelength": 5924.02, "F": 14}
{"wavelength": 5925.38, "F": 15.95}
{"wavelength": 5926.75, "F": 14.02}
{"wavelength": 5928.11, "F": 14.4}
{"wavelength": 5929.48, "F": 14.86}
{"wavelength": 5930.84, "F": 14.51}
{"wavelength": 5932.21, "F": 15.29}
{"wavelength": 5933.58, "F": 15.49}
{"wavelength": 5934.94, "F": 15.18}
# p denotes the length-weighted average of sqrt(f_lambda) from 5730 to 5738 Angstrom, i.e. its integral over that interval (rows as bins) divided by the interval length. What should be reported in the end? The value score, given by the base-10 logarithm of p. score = 0.644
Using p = 4.4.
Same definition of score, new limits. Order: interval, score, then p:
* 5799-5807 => 0.655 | 4.5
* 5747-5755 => 0.663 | 4.6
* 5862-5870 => 0.579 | 3.8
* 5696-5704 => 0.624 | 4.2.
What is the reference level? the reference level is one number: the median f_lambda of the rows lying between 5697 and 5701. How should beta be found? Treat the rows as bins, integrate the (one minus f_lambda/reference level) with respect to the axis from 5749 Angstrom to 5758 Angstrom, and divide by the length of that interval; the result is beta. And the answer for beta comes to -0.14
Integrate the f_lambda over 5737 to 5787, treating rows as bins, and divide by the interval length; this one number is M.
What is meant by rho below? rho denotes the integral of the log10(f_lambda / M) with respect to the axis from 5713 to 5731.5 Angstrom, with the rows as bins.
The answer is -0.2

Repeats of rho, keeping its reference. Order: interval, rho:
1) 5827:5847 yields 0.2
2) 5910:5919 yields -1.4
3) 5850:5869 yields -1.6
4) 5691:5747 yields -0.7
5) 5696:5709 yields -0.4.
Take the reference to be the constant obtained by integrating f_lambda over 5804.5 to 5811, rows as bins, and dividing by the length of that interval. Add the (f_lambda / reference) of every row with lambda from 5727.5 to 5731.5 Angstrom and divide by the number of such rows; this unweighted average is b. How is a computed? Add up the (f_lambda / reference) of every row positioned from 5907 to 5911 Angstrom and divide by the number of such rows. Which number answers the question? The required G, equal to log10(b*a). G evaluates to -0.34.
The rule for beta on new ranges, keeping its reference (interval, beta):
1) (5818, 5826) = 0.03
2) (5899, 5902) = 0.45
